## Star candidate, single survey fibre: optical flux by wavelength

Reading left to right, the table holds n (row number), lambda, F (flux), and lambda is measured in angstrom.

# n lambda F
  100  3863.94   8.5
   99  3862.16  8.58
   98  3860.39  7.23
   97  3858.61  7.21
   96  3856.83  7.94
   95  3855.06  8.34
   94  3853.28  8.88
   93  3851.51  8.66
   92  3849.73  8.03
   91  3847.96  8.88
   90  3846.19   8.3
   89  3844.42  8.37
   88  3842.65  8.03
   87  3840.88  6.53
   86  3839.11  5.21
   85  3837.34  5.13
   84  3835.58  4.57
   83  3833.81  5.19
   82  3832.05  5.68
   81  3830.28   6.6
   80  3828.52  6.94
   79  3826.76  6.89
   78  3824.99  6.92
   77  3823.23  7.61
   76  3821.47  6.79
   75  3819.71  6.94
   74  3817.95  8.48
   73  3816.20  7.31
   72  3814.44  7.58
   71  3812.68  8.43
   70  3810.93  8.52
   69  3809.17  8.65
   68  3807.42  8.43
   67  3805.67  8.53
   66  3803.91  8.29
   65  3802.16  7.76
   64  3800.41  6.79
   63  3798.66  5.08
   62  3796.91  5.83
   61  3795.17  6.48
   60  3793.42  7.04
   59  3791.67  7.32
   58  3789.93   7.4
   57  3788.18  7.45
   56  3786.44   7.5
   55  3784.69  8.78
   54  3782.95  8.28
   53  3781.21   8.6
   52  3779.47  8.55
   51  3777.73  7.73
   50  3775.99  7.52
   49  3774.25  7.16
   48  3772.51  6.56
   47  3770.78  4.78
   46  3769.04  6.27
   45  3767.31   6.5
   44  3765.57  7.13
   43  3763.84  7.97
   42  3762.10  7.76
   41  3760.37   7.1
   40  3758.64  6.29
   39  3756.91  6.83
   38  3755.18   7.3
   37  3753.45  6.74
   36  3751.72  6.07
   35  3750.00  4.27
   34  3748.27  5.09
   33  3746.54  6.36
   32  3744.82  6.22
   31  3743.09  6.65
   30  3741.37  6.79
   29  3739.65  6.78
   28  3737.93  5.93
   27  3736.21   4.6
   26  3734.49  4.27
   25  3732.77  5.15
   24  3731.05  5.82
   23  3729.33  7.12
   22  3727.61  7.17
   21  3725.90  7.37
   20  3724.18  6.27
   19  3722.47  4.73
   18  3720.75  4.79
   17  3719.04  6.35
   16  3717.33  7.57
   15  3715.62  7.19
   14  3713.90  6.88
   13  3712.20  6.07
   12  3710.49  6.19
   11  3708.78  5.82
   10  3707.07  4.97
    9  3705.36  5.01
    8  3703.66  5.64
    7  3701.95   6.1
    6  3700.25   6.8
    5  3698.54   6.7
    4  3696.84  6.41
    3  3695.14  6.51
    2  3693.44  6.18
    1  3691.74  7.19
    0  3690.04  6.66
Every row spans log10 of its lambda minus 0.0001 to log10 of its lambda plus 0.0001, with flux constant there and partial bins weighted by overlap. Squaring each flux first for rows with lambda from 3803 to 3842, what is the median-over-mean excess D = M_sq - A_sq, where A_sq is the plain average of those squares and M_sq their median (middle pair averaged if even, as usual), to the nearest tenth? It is -3.2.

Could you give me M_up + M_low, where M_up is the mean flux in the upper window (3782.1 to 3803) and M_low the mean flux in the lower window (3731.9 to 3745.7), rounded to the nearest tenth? 12.9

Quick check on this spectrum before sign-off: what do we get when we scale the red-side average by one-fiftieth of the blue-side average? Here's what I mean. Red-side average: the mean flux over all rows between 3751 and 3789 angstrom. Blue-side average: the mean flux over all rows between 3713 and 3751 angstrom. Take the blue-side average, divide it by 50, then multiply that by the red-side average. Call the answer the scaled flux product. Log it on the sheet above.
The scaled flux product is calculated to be 0.88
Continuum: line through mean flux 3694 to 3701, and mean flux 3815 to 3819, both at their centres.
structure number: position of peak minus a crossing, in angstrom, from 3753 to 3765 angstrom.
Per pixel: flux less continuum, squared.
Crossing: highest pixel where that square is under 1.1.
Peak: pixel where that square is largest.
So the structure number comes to -5.2 angstrom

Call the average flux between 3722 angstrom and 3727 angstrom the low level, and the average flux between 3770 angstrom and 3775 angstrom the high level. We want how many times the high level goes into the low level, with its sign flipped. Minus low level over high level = -1.0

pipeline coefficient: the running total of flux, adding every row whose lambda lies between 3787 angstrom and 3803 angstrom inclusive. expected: 61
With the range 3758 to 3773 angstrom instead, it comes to 60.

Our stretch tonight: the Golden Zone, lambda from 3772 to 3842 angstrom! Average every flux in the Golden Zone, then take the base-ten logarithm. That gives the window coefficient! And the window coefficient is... 0.86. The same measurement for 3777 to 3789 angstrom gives 0.91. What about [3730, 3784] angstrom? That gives 0.82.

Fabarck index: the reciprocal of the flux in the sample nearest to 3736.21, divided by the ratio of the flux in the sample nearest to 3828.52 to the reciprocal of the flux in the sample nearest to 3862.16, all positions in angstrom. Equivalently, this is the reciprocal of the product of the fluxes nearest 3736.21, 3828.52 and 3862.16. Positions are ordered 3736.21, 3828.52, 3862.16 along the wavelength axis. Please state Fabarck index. 0.0037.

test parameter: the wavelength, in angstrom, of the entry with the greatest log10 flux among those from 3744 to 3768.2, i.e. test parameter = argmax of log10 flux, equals 3763.84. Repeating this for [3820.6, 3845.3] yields 3844.42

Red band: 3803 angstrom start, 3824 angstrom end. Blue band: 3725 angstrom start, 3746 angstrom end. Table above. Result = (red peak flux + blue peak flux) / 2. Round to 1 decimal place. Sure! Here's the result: 8.0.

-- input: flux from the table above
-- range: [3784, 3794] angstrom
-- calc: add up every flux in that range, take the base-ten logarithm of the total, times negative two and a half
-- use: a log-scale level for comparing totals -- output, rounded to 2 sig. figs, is -4.1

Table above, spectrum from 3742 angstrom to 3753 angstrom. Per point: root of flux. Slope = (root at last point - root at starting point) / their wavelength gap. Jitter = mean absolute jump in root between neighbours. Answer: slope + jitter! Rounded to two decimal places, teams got 0.18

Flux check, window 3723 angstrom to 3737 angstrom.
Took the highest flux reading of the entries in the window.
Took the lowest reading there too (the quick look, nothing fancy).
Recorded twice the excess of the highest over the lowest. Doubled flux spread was 6.2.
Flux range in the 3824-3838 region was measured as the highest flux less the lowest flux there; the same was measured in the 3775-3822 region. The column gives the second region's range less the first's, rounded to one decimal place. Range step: 1.3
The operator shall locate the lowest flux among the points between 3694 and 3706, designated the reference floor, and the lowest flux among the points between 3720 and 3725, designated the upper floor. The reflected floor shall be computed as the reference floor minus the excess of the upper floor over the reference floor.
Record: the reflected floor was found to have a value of 5.3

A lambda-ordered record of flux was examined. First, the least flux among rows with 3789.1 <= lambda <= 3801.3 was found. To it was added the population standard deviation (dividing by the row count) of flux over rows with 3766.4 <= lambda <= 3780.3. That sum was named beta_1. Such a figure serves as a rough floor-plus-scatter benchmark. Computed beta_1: 6.1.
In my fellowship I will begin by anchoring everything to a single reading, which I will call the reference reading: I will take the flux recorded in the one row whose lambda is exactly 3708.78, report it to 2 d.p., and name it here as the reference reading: 5.82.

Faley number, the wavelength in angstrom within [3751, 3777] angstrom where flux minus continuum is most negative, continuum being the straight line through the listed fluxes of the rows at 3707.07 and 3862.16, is 3770.78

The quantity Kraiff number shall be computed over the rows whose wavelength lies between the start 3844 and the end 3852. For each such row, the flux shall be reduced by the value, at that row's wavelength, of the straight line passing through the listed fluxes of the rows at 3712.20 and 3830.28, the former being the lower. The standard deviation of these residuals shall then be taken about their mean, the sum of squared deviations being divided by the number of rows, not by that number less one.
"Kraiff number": 0.29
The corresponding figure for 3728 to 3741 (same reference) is 0.99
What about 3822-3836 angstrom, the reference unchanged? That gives 0.99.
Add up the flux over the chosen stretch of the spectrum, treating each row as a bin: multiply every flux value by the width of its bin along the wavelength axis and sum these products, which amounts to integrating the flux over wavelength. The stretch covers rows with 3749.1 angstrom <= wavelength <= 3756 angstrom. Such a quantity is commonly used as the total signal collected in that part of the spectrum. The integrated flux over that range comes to 42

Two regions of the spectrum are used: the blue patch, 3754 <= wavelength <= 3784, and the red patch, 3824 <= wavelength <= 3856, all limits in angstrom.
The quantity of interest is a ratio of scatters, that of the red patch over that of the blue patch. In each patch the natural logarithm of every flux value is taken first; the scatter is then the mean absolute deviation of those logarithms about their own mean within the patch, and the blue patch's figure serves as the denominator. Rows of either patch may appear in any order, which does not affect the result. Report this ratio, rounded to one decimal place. 1.7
